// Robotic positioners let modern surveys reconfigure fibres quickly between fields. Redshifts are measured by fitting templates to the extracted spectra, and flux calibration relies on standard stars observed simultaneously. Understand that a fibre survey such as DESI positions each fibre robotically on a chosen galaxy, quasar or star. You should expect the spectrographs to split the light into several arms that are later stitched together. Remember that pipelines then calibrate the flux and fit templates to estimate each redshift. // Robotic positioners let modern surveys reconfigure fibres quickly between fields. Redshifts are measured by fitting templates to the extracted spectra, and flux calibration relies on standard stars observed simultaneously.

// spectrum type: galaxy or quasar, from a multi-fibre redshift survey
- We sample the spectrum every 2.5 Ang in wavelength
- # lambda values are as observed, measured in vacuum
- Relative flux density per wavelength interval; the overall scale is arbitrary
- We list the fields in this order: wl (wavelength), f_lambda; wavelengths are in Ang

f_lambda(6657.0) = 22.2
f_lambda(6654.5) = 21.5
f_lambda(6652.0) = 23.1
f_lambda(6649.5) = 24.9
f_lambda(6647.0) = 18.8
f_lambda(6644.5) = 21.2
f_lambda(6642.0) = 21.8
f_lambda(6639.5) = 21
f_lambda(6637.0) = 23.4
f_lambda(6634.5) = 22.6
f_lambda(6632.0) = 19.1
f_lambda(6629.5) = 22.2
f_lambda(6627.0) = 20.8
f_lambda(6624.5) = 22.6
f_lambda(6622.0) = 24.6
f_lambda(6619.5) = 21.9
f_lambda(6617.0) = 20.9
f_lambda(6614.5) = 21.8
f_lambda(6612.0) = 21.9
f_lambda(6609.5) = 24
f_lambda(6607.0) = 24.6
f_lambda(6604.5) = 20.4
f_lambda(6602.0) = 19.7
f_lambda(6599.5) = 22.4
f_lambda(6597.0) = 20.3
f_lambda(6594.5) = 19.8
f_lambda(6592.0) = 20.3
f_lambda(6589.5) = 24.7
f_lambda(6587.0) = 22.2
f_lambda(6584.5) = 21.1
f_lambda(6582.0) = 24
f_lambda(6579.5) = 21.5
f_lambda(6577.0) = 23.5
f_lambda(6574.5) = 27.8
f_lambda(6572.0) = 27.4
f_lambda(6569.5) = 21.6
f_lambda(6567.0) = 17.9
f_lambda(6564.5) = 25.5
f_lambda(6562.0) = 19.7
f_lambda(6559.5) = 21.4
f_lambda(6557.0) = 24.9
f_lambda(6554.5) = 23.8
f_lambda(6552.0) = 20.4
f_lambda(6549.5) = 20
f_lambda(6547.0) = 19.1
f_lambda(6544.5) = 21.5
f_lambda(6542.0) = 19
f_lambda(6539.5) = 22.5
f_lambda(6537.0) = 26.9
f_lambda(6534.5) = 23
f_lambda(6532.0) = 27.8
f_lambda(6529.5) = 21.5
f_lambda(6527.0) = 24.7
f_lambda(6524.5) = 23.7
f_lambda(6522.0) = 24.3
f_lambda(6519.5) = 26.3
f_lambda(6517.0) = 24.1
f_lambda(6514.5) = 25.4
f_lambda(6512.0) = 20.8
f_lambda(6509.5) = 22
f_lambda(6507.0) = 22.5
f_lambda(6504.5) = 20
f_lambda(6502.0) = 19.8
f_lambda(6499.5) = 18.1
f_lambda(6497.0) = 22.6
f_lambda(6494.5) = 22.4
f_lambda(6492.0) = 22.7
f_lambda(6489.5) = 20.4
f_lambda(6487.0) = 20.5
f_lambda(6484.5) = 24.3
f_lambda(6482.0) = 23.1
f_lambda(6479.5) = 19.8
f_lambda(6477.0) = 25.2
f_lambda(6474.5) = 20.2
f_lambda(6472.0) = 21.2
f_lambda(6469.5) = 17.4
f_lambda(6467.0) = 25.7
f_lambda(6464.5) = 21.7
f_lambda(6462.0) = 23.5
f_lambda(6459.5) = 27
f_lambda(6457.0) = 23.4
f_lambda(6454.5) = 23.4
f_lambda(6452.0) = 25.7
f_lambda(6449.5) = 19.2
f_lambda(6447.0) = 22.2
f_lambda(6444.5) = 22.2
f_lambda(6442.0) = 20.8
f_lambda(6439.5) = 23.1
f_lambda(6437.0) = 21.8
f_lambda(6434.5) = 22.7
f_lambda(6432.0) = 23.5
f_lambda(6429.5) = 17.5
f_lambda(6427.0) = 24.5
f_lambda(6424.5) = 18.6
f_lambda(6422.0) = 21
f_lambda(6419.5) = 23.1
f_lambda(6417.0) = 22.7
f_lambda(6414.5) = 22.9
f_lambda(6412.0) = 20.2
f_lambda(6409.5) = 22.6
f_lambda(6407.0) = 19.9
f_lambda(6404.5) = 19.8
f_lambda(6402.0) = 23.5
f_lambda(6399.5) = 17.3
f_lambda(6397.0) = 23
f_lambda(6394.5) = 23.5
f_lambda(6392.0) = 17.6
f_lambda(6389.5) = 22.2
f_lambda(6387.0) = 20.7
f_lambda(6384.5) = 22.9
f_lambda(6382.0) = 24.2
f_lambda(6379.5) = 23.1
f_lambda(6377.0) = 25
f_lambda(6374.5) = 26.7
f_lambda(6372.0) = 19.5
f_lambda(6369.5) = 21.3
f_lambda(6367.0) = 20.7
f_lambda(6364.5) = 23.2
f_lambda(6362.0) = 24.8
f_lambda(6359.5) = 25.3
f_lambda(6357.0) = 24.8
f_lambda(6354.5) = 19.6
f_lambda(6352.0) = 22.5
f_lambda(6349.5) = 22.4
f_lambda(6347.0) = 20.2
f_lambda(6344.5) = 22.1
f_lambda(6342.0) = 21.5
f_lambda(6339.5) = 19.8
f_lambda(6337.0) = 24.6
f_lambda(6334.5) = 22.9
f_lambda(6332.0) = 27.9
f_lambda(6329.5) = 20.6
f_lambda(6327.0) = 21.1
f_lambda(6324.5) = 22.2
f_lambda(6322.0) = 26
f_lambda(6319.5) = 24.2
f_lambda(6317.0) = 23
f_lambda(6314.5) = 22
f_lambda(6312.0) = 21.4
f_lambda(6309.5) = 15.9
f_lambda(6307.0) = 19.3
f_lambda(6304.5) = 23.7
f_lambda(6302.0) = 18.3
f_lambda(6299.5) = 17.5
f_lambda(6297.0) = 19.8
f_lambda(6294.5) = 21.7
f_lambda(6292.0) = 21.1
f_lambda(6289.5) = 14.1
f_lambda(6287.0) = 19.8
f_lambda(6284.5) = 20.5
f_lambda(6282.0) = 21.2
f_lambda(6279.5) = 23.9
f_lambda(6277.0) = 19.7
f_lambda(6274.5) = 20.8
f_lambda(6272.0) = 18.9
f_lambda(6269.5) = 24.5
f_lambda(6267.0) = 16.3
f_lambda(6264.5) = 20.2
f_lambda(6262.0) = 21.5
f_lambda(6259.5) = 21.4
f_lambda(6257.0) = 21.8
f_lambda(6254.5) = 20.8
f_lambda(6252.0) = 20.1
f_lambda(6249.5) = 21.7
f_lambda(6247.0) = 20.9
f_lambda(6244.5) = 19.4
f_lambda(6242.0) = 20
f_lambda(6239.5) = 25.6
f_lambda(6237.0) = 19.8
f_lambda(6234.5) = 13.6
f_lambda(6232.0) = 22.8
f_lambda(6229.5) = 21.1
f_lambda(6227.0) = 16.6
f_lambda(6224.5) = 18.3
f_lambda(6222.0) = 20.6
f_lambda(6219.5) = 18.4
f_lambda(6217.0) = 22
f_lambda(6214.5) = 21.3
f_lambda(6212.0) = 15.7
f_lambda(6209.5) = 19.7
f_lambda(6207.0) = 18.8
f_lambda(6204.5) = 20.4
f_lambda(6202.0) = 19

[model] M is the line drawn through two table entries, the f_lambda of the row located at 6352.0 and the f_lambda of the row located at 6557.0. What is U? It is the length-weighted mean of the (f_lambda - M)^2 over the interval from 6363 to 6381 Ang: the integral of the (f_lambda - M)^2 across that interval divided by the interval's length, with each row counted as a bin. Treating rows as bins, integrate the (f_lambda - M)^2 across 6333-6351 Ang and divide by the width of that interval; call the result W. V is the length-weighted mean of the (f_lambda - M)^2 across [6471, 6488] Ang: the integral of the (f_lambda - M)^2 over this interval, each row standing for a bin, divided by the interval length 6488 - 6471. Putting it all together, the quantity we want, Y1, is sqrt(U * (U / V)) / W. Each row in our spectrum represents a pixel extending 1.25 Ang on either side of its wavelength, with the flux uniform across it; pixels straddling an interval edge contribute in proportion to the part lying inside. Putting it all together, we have 0.6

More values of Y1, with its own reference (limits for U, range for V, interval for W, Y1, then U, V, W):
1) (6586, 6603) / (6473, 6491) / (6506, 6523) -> 1.7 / 19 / 9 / 3.8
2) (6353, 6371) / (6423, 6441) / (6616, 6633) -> 0.1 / 5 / 9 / 17.9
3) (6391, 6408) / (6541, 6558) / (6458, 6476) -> 0.2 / 12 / 17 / 11.4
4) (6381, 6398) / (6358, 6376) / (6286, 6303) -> 0.1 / 5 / 6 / 14.4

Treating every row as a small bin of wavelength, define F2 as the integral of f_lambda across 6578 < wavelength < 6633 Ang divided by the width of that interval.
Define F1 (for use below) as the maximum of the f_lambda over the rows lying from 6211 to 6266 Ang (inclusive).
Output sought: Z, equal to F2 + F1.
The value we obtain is 47.5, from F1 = 25.6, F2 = 21.9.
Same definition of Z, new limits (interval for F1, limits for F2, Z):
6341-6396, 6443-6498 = 49.1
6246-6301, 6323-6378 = 47.2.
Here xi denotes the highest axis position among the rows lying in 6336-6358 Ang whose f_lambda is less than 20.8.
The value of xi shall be 6354.5 Ang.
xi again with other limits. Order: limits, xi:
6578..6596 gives 6594.5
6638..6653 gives 6647.0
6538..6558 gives 6552.0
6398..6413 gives 6412.0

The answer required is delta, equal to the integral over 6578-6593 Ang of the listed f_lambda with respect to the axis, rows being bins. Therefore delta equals 335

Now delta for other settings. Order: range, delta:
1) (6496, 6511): 312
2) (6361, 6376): 341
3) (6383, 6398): 325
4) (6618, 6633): 328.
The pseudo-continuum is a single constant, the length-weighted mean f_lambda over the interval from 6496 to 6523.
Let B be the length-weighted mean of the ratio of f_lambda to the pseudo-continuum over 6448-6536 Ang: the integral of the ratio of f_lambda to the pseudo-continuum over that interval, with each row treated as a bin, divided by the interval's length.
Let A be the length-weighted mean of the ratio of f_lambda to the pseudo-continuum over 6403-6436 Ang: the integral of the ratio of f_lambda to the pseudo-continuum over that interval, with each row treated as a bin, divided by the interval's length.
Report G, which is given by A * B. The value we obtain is 0.98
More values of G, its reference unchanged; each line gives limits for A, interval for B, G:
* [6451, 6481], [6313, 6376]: 1.04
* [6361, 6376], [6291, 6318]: 0.92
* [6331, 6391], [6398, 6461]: 1.00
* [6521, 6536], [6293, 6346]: 1.05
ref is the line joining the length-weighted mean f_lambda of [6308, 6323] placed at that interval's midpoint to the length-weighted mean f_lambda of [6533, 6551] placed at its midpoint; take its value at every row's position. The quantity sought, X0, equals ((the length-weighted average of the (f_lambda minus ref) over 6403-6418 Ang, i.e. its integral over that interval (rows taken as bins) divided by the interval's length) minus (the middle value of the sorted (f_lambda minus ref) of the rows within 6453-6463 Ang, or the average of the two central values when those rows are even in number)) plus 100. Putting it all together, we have 98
